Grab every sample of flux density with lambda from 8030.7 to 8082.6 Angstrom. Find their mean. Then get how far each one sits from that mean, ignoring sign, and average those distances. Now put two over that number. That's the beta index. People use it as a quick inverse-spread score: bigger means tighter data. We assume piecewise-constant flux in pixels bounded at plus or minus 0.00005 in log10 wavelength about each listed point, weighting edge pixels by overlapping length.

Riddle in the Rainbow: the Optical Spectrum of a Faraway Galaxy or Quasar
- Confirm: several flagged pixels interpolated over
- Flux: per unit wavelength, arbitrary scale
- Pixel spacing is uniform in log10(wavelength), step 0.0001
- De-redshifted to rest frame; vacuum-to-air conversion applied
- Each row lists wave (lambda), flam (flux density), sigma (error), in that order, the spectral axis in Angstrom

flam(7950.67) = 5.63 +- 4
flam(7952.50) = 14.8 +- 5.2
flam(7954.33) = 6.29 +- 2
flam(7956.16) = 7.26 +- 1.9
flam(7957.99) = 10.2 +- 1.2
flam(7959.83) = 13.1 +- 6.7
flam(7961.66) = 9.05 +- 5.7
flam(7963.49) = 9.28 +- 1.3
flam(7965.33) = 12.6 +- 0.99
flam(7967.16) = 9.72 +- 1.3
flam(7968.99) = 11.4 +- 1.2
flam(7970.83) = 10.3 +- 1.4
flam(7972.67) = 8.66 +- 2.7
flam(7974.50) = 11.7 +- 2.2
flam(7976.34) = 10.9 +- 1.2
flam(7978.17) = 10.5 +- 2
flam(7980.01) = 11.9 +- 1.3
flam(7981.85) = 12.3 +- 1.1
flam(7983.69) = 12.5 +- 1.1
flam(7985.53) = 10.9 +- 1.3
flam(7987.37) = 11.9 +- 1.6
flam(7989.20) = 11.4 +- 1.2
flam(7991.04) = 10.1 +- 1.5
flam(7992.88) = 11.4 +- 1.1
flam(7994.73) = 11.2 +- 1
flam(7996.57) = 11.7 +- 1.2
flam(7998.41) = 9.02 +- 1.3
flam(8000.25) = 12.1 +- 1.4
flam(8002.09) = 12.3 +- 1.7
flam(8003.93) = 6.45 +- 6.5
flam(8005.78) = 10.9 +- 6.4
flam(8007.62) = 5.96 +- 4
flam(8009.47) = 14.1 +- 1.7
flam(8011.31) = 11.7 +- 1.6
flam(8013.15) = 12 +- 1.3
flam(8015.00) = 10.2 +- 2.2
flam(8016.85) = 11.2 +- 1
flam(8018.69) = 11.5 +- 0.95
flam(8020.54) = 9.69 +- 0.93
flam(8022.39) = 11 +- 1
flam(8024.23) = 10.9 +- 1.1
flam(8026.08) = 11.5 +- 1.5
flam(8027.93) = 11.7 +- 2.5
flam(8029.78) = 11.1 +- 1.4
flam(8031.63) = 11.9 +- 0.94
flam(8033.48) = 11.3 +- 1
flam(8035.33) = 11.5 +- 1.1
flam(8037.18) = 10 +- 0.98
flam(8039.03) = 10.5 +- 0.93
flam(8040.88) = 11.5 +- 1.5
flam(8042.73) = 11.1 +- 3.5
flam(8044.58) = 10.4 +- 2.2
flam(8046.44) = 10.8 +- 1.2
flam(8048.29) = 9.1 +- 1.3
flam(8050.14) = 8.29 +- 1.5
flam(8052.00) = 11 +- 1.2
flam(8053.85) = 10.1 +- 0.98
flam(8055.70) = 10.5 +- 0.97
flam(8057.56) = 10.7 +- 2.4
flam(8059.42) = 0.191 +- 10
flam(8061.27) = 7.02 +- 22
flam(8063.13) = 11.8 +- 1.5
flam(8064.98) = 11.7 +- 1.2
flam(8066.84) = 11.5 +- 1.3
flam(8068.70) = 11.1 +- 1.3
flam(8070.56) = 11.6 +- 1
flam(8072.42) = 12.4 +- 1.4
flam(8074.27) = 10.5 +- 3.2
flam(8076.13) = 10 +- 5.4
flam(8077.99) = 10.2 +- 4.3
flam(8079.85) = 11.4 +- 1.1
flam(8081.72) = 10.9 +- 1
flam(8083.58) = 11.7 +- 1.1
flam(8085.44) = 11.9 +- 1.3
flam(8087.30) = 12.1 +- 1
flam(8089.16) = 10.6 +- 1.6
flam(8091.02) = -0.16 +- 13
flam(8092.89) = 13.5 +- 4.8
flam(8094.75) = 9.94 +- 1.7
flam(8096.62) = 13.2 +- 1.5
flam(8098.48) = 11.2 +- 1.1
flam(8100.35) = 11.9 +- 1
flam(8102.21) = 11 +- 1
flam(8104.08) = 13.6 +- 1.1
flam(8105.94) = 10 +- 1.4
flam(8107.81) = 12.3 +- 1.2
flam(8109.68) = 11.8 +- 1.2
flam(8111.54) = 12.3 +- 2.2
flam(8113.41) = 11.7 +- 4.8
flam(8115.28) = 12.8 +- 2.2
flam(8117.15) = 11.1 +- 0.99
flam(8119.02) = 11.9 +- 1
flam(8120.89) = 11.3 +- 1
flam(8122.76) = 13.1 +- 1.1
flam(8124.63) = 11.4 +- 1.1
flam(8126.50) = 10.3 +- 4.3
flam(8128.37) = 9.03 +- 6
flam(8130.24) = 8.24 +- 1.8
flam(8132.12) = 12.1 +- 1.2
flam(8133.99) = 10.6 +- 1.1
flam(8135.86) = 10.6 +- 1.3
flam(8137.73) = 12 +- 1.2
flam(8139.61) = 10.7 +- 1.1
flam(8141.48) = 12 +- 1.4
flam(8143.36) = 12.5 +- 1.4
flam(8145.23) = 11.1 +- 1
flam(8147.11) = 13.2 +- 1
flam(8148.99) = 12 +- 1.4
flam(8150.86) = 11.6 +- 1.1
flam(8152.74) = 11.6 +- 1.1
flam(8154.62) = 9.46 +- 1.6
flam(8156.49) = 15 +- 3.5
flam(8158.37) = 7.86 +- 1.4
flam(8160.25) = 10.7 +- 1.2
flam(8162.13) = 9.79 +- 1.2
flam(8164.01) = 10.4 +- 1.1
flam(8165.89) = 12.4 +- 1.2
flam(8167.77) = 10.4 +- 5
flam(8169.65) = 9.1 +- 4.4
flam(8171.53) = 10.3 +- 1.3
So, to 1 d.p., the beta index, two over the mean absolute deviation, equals 1.6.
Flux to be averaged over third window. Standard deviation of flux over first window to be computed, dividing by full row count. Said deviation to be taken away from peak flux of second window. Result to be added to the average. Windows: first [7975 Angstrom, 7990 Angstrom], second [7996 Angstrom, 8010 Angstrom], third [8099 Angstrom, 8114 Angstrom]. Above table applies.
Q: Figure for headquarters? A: 25.2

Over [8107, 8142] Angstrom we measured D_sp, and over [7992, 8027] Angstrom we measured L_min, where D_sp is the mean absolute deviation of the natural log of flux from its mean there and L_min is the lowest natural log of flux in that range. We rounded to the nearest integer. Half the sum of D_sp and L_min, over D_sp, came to 11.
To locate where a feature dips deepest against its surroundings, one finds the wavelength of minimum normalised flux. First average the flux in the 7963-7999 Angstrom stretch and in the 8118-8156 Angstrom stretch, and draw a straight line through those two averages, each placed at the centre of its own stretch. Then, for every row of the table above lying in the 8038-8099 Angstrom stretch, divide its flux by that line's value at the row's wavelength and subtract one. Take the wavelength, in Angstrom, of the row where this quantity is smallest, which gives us 8091.02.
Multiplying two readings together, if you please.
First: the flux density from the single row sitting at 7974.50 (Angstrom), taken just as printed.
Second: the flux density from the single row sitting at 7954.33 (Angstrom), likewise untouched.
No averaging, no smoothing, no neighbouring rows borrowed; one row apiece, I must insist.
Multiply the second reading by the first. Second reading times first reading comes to 74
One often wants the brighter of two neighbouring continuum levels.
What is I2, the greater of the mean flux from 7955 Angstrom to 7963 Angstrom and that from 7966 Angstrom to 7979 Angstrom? 10.5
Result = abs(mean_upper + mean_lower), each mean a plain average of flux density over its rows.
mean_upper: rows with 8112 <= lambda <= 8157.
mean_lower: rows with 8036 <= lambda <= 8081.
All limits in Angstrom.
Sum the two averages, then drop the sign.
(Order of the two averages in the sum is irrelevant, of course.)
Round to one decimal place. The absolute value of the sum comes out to 21.6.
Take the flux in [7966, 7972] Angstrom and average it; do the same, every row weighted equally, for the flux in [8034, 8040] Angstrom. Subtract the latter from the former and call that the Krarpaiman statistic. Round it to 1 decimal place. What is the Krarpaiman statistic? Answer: -0.2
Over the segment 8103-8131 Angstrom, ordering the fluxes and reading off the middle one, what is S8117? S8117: 11.7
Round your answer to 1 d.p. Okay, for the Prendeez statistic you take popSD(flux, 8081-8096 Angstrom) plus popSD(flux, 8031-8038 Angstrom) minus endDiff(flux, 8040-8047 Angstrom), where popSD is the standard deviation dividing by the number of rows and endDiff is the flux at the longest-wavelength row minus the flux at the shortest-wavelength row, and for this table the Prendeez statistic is 5.4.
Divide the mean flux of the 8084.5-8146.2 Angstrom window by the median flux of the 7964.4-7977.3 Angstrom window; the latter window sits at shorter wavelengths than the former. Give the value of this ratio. 1.02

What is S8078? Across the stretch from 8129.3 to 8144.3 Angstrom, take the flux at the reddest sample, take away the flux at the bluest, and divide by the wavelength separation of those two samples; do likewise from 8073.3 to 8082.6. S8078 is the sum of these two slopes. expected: 0.38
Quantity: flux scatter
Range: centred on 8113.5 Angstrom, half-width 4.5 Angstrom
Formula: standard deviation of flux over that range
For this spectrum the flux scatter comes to 0.6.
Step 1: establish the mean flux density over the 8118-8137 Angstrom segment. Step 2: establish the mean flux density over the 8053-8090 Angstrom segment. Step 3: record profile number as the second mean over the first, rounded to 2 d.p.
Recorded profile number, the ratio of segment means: 0.96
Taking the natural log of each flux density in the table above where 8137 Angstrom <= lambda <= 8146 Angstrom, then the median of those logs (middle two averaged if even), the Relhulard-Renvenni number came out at 2.48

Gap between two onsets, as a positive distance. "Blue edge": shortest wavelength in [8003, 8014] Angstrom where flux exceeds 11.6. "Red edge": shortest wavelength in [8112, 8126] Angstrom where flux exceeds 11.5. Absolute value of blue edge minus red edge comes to 103.9 Angstrom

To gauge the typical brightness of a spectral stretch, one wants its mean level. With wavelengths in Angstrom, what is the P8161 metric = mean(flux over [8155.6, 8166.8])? 11.0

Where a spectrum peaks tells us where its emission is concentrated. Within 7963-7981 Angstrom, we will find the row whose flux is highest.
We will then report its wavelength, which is 7965.33 Angstrom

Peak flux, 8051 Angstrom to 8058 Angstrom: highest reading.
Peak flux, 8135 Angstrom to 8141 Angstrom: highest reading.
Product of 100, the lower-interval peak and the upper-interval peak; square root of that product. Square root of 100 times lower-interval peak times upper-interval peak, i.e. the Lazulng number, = 115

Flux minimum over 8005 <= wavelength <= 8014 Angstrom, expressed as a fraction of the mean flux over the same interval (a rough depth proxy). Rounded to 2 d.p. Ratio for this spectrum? 0.55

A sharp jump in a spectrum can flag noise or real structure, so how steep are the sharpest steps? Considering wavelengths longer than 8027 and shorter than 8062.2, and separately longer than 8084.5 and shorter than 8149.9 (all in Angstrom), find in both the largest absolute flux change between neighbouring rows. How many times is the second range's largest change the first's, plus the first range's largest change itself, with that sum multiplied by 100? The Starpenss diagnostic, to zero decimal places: 1181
